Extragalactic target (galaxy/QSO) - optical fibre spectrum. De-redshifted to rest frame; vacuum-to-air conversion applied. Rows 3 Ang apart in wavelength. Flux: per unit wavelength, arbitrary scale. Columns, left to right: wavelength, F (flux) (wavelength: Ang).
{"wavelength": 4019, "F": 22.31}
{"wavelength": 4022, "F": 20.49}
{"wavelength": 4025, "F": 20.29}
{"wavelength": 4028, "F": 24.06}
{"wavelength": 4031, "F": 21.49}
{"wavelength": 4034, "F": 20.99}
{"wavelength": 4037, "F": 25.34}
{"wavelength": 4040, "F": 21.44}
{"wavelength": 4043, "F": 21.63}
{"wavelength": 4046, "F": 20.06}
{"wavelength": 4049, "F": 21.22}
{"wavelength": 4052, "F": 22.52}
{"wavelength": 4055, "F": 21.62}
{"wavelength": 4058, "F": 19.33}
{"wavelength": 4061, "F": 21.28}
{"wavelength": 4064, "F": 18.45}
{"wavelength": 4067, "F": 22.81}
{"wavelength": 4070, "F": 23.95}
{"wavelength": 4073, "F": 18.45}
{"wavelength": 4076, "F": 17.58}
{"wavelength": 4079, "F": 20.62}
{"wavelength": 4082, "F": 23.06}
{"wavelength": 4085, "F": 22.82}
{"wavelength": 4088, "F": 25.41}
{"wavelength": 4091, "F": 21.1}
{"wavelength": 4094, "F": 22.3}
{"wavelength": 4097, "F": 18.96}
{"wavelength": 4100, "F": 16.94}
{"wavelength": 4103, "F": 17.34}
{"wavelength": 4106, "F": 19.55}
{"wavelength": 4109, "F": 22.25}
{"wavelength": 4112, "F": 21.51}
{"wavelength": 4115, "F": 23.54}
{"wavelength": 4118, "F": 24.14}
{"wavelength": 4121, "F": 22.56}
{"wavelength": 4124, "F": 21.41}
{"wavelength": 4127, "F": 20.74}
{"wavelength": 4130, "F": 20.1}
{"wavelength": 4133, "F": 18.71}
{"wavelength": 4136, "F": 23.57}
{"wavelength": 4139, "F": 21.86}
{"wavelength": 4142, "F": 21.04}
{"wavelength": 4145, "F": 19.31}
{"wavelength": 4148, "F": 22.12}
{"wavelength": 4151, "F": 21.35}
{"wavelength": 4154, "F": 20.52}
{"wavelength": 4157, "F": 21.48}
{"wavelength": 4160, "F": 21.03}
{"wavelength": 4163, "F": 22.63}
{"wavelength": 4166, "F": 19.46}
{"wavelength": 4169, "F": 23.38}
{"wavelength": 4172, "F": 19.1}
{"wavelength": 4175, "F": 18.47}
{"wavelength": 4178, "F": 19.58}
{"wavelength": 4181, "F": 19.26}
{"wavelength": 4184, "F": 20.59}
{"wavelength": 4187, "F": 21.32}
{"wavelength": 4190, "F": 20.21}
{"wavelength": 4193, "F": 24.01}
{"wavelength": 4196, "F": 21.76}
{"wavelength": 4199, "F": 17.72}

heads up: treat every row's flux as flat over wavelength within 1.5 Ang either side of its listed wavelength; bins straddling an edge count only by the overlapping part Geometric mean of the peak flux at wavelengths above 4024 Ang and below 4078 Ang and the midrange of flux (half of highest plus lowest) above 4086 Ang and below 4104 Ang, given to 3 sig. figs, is 23.2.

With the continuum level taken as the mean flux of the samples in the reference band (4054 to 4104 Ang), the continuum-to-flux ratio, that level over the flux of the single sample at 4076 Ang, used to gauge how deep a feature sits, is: 1.18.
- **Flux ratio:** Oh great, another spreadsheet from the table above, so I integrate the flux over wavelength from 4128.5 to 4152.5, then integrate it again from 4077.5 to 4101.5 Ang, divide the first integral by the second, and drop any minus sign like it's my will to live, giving 0.98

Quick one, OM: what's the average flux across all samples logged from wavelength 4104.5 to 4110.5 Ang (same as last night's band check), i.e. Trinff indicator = 20.9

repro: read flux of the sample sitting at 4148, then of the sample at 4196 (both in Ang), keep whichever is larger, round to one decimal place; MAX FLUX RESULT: 22.1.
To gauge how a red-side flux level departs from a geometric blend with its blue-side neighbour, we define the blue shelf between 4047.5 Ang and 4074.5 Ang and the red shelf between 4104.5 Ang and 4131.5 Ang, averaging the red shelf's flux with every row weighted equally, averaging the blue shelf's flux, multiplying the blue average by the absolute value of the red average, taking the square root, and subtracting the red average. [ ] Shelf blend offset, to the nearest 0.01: -0.35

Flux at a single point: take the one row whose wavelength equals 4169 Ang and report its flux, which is 23.38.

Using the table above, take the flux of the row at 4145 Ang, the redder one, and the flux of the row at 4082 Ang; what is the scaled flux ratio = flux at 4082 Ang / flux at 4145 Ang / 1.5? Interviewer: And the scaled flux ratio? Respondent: 0.80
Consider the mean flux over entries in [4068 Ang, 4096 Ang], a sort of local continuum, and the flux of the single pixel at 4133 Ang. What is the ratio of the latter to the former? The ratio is 0.86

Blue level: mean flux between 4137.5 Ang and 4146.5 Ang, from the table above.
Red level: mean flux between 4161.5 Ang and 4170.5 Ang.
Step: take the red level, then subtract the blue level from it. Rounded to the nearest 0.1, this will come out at 1.1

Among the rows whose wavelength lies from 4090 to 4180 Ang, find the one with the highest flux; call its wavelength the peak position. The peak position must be 4118 Ang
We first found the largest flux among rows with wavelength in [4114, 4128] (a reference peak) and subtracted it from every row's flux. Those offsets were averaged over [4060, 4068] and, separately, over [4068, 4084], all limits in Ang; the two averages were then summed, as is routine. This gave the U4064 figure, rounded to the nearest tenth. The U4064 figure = -6.7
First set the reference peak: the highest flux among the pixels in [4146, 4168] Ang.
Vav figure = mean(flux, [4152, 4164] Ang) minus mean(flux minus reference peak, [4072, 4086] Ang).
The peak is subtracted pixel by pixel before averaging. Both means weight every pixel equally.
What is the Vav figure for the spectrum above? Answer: 23.5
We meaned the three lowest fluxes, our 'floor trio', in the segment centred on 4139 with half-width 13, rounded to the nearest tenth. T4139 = 19.4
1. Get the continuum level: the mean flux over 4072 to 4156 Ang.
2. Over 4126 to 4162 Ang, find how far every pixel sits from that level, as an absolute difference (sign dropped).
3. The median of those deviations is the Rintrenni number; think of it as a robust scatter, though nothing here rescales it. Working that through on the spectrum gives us 0.67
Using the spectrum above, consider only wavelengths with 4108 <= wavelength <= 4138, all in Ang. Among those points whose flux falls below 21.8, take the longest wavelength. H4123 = 4133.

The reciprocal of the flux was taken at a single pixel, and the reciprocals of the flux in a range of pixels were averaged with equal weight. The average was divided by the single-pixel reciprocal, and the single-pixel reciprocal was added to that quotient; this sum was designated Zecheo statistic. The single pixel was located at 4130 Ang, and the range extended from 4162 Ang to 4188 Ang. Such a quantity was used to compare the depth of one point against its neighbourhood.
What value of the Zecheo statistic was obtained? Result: 1.04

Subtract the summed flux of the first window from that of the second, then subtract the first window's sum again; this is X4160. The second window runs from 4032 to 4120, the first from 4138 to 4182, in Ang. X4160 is -5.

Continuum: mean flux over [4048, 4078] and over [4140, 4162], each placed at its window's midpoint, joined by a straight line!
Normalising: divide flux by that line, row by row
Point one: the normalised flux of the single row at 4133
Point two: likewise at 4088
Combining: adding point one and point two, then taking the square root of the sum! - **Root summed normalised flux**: 1.45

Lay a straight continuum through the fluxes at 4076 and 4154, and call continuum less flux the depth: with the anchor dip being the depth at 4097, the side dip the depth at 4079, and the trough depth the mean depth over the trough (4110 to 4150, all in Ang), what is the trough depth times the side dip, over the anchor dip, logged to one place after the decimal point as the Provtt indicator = -9.8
